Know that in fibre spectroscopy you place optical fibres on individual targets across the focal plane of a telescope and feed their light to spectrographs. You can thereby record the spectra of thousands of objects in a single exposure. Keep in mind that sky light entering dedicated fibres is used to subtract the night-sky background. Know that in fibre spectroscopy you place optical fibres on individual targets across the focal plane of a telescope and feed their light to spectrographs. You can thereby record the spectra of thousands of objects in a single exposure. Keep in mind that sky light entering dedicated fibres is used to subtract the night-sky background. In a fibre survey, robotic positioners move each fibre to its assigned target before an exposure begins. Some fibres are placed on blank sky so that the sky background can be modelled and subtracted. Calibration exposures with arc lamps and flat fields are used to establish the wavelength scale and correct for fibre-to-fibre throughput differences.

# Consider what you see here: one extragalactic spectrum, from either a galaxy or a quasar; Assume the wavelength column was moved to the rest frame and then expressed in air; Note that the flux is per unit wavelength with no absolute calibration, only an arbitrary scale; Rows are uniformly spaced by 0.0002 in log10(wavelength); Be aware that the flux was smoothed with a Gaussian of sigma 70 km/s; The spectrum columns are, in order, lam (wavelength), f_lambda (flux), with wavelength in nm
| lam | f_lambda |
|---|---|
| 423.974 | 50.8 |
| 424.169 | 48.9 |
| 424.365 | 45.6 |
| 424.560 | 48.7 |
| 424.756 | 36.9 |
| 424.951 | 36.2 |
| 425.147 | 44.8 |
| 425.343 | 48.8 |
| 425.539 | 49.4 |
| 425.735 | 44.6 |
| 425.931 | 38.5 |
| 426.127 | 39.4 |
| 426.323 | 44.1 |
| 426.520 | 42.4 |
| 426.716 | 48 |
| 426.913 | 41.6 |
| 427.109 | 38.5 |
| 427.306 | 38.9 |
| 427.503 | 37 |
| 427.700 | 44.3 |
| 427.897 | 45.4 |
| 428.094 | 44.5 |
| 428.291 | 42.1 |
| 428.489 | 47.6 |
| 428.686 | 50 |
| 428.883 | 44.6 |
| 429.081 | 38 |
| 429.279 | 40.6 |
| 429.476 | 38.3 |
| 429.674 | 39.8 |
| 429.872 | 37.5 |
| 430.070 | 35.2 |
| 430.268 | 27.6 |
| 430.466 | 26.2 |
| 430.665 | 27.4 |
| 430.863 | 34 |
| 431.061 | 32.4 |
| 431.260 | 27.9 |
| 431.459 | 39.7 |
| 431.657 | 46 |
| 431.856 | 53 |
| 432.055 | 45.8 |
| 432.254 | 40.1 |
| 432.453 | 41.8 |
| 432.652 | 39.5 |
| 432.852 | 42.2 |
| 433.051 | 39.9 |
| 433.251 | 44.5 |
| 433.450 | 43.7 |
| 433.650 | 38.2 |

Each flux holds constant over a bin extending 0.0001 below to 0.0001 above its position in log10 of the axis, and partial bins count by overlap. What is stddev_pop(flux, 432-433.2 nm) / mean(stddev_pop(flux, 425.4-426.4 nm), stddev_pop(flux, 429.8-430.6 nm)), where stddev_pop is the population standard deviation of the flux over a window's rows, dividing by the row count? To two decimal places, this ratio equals 0.49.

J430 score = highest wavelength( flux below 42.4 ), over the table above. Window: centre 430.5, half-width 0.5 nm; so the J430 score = 430.863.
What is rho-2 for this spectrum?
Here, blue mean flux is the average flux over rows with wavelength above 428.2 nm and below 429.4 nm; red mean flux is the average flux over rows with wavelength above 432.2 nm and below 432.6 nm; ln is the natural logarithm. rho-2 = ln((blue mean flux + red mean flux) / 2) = 3.75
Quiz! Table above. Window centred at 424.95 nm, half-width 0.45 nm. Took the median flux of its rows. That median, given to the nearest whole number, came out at 45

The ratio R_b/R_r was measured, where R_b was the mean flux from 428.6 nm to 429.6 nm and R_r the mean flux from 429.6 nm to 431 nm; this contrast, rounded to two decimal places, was 1.30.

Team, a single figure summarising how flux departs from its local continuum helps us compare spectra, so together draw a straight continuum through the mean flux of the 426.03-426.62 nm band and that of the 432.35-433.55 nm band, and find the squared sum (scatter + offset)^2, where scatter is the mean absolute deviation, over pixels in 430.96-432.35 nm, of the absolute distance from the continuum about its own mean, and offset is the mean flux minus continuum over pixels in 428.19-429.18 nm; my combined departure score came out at 45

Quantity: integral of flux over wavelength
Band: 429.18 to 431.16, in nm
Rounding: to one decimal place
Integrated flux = 67.1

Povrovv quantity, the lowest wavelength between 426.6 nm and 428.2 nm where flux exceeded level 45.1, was 426.716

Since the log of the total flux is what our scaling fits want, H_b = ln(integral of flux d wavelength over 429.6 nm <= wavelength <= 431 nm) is 3.81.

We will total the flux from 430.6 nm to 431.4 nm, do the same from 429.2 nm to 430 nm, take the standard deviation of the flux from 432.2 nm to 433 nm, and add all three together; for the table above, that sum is 279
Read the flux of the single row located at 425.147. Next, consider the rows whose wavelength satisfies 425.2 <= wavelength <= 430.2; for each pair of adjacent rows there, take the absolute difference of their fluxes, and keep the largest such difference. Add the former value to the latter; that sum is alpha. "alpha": 52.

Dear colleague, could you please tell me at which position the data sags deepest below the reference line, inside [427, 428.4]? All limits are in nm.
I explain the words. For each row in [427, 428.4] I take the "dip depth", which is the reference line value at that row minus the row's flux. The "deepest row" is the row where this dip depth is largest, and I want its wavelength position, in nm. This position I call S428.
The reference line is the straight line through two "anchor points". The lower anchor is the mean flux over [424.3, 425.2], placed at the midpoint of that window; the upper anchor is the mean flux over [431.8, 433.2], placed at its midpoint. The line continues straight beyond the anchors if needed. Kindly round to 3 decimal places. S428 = 427.503 nm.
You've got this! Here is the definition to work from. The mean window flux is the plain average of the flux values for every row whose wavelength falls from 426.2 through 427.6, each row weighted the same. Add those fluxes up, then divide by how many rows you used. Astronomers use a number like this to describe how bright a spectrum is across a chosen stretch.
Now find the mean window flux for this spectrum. 41.5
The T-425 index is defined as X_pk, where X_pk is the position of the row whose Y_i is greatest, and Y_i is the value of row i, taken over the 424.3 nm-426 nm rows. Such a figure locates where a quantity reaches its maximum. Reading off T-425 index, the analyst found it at 425.539 nm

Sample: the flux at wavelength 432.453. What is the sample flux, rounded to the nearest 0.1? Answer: 41.8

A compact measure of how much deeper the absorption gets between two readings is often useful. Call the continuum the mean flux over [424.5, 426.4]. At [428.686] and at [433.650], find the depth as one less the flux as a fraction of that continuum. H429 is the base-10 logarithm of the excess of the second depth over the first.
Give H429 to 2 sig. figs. -0.56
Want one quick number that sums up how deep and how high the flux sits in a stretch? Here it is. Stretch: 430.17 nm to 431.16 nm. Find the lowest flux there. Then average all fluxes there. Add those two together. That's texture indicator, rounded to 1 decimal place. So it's 55.7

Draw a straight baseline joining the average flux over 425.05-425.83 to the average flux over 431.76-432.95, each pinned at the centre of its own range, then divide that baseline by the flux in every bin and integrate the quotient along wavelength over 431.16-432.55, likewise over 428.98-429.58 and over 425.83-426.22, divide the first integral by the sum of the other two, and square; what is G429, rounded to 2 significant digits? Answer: 1.7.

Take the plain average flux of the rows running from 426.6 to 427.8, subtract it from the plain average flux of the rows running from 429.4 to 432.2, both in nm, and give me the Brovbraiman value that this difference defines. -4.9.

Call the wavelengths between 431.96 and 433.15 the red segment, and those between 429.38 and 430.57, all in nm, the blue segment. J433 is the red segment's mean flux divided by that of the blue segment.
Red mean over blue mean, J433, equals 1.22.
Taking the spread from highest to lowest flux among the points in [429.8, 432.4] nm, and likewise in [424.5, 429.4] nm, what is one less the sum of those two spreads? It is -40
